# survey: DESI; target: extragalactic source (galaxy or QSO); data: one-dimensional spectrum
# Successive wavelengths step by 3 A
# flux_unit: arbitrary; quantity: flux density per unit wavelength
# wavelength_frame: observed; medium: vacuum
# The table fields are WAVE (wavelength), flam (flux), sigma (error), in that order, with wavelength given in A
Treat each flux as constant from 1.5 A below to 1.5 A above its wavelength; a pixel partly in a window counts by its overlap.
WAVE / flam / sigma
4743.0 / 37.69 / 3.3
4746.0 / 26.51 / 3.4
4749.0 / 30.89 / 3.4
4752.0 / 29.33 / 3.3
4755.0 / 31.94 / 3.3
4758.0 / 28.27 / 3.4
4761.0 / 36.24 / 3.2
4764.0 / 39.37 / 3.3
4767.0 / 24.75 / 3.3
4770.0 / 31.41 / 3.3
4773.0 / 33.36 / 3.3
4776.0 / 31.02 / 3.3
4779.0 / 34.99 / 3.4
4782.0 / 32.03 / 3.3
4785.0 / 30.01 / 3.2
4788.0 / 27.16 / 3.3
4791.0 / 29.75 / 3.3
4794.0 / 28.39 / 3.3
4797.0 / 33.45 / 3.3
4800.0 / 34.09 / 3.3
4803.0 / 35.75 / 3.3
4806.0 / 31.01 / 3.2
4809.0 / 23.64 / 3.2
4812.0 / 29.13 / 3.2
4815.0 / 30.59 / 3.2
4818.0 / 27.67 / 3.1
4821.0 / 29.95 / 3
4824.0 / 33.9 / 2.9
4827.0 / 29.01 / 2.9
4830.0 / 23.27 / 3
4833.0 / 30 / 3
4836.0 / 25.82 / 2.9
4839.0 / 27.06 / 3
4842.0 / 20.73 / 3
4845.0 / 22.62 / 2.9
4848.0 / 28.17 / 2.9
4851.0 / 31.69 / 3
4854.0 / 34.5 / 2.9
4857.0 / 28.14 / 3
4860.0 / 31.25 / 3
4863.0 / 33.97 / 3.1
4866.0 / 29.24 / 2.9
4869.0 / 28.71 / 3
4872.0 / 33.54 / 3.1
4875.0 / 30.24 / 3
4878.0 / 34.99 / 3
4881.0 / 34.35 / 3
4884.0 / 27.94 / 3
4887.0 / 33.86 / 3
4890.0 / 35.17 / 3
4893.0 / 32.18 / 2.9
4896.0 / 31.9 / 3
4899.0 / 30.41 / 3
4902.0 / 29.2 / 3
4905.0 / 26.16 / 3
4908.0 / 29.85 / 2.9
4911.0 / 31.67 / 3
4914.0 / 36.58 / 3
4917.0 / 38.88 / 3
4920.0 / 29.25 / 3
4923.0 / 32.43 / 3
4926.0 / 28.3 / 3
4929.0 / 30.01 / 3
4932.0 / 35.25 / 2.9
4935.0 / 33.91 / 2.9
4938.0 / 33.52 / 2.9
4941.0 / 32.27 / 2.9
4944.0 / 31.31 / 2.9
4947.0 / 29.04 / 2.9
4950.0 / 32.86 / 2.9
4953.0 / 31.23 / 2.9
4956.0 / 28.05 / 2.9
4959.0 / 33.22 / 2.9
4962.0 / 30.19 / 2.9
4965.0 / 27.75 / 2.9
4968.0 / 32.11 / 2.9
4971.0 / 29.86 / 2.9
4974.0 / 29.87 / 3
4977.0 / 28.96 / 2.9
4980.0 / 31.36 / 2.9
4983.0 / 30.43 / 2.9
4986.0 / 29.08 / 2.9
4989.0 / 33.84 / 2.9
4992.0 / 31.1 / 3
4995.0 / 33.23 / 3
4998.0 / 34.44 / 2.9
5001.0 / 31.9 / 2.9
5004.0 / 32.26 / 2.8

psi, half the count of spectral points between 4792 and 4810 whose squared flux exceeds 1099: 1.50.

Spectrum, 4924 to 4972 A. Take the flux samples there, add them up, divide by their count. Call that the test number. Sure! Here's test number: 31.2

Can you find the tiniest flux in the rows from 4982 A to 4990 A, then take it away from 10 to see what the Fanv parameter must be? -19.1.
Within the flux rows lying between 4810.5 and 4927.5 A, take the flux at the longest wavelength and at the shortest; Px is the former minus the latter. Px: -1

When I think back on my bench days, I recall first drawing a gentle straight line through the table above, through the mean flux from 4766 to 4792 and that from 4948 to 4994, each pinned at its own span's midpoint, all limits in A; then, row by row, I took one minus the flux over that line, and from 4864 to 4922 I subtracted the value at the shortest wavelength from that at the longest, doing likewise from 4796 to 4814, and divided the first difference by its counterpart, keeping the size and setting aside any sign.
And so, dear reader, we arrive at 0.0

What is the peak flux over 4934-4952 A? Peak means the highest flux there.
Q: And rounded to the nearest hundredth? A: 33.91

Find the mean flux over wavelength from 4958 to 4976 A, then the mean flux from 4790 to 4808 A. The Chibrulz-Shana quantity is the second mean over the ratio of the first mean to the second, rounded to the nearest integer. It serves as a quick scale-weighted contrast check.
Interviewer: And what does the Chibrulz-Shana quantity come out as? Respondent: 34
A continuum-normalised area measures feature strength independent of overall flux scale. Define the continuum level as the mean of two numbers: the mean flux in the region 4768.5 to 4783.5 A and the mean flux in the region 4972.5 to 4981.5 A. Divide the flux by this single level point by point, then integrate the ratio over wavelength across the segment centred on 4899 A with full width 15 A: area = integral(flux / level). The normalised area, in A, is 14.4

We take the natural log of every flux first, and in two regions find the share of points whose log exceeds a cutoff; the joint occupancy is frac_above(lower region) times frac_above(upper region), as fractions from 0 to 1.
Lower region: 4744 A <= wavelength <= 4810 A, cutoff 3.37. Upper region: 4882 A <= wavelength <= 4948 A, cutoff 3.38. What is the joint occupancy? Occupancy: 0.53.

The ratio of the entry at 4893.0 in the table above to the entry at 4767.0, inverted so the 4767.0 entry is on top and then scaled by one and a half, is 1.15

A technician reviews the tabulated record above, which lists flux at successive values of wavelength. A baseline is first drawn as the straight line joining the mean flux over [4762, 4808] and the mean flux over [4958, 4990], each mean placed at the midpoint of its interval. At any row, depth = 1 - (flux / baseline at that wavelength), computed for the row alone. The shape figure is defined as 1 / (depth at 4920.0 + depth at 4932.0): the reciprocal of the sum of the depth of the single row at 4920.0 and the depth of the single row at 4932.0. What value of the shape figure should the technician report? -11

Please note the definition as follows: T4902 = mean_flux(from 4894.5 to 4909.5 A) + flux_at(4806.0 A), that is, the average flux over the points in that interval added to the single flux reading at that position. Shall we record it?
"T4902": 60.5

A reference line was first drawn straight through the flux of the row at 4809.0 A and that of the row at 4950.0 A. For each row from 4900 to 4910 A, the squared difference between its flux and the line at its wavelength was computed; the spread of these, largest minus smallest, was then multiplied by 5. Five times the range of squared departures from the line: 70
